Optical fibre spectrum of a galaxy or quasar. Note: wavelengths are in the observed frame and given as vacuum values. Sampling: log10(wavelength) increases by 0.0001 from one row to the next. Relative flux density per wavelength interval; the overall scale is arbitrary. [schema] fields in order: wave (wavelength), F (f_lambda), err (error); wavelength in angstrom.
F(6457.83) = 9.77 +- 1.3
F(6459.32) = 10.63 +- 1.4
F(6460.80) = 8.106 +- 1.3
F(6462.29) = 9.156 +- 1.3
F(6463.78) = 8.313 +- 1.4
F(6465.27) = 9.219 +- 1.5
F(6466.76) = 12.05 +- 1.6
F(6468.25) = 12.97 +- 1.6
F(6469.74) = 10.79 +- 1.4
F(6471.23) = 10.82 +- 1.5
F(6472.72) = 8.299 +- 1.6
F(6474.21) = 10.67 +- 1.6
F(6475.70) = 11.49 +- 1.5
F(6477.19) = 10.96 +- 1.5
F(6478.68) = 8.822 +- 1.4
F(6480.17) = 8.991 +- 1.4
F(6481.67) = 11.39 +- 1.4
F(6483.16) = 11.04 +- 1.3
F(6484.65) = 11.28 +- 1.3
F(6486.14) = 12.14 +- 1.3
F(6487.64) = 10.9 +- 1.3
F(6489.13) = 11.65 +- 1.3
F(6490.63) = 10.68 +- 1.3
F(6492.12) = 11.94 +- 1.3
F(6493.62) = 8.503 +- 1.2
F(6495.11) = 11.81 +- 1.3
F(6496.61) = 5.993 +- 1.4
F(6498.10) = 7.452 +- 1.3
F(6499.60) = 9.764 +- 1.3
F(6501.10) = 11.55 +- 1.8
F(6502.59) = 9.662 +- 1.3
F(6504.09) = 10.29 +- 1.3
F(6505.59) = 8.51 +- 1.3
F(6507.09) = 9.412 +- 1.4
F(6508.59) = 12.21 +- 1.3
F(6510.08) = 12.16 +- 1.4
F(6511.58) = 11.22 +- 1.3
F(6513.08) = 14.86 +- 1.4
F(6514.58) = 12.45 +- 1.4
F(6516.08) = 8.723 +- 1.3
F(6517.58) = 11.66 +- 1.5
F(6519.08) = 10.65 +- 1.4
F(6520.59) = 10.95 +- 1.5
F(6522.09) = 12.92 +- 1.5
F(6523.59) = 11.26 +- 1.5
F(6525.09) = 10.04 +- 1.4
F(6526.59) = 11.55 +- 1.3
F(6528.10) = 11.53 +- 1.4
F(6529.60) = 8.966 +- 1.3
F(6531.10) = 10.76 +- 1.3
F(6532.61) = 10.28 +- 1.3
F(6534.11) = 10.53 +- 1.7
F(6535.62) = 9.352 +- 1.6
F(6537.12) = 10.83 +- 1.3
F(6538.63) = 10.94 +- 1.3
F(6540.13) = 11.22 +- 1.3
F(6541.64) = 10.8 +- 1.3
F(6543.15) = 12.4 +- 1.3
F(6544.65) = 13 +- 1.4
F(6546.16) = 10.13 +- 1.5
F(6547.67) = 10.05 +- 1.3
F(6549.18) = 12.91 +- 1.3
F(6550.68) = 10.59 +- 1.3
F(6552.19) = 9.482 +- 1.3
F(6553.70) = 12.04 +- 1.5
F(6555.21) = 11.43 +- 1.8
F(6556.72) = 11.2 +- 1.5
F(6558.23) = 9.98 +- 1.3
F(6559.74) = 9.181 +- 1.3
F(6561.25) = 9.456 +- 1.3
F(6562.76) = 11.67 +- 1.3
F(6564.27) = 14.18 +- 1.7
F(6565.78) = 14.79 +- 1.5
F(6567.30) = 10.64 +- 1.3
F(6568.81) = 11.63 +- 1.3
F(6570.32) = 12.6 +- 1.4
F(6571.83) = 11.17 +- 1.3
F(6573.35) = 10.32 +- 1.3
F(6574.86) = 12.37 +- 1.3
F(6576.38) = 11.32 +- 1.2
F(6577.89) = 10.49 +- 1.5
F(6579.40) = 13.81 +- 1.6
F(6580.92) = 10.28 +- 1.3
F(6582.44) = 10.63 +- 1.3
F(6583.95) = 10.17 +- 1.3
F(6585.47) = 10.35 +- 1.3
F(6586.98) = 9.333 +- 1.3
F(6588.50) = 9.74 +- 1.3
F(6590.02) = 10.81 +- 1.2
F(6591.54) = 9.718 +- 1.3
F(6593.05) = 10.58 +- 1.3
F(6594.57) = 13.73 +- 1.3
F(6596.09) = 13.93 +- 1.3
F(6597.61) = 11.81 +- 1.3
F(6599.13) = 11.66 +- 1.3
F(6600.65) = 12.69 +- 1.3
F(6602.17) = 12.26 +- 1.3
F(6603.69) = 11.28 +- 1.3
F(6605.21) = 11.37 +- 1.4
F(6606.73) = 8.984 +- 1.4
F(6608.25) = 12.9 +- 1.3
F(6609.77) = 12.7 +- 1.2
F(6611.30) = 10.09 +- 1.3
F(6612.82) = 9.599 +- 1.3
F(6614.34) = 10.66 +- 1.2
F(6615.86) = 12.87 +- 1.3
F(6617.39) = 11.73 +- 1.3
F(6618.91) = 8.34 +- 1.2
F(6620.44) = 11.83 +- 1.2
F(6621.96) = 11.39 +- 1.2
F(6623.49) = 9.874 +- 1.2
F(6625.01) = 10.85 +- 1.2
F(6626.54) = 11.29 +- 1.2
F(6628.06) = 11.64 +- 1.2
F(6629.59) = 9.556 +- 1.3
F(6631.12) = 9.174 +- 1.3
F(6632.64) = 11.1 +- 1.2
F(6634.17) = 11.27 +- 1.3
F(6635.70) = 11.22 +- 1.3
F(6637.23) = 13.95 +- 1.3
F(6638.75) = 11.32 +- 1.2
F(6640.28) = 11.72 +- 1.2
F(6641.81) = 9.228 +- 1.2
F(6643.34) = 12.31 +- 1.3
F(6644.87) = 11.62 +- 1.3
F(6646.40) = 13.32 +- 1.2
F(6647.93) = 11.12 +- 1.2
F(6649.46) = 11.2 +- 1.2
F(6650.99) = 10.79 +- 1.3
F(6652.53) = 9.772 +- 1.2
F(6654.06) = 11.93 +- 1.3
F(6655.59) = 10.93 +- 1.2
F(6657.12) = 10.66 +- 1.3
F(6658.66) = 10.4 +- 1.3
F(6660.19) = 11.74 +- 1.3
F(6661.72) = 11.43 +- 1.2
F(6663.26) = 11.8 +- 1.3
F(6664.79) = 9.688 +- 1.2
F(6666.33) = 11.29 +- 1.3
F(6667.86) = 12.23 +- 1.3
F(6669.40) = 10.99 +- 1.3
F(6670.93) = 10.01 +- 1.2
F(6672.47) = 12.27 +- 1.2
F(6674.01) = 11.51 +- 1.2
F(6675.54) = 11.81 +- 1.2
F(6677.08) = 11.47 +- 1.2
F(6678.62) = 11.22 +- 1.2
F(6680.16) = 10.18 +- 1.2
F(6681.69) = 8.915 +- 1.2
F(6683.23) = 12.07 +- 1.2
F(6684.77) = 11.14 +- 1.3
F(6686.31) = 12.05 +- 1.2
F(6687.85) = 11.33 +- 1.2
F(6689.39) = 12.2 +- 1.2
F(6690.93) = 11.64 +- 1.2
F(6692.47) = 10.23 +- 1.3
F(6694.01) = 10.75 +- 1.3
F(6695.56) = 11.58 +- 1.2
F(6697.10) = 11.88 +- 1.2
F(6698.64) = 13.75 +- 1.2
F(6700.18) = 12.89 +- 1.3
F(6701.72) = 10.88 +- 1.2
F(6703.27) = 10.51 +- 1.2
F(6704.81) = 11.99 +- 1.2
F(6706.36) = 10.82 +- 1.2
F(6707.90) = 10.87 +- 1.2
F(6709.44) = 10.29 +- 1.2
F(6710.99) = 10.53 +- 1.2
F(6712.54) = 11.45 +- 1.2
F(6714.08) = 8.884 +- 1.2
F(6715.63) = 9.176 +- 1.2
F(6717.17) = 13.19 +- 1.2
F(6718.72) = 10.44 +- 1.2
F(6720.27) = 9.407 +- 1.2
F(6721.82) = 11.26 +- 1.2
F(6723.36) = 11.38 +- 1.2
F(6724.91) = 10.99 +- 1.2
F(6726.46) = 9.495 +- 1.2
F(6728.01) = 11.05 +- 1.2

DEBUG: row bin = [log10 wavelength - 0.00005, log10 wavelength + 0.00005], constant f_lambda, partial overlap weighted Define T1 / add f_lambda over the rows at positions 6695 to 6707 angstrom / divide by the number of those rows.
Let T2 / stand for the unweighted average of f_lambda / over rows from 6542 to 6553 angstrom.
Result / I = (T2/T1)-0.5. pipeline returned 0.452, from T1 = 11.8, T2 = 11.2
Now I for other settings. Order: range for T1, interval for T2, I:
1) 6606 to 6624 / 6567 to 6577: 0.548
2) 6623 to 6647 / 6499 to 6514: 0.478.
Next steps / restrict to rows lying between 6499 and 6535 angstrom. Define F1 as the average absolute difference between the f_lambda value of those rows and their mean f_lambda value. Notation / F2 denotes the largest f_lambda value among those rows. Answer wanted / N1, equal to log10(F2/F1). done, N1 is 1.13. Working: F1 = 1.11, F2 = 14.86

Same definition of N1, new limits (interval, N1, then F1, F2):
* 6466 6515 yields 1.05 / 1.33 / 14.86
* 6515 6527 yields 1.17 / 0.88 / 12.92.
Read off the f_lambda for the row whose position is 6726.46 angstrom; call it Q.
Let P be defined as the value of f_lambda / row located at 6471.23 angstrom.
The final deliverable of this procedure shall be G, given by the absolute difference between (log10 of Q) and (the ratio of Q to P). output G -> 0.100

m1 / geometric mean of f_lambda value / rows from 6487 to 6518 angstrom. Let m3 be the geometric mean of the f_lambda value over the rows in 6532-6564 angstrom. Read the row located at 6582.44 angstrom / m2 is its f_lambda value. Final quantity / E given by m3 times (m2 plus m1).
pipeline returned 226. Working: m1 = 10.3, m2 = 10.63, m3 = 10.8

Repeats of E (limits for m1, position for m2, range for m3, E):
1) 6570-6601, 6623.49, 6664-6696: 235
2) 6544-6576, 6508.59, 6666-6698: 264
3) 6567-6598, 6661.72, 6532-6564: 243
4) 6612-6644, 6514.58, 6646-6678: 262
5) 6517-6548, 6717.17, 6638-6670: 269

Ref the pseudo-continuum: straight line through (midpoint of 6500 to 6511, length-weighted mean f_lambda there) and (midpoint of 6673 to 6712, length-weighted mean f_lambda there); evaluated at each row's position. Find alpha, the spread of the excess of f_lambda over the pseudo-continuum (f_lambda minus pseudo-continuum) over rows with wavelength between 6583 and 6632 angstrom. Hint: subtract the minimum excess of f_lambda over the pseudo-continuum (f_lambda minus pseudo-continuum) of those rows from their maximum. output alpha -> 6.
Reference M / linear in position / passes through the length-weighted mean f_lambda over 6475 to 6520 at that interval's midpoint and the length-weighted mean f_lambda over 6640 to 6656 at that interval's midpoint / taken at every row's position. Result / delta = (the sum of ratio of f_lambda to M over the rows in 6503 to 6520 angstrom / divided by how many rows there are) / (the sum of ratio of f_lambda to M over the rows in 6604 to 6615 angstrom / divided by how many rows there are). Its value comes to 1.059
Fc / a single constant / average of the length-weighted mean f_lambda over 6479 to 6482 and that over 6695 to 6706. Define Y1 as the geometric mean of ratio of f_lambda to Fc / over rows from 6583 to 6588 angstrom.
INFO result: 0.92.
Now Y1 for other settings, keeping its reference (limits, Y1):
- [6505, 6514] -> 1.03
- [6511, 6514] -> 1.19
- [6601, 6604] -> 1.08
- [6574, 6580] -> 1.10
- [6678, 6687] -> 1.00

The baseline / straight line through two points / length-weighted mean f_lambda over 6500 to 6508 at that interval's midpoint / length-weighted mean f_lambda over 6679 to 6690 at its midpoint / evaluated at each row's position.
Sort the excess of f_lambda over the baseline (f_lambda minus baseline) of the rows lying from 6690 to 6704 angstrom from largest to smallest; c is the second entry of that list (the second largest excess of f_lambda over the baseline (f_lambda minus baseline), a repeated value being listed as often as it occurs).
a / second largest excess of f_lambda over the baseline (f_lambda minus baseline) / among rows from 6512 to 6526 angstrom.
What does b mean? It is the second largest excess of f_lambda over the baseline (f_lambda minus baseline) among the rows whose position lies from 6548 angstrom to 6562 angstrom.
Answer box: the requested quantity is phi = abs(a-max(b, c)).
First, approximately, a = 2.88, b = 1.8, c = 1.7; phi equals 1.09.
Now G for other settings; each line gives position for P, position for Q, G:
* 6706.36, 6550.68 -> 0.046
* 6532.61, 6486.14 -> 0.097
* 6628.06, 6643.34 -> 0.033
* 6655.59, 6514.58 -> 0.044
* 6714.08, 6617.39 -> 0.251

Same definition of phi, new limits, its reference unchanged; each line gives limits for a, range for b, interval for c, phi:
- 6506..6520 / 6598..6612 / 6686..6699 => 0.33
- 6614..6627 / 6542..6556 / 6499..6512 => 1.55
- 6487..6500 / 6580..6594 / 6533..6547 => 0.27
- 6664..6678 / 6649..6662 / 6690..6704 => 0.45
